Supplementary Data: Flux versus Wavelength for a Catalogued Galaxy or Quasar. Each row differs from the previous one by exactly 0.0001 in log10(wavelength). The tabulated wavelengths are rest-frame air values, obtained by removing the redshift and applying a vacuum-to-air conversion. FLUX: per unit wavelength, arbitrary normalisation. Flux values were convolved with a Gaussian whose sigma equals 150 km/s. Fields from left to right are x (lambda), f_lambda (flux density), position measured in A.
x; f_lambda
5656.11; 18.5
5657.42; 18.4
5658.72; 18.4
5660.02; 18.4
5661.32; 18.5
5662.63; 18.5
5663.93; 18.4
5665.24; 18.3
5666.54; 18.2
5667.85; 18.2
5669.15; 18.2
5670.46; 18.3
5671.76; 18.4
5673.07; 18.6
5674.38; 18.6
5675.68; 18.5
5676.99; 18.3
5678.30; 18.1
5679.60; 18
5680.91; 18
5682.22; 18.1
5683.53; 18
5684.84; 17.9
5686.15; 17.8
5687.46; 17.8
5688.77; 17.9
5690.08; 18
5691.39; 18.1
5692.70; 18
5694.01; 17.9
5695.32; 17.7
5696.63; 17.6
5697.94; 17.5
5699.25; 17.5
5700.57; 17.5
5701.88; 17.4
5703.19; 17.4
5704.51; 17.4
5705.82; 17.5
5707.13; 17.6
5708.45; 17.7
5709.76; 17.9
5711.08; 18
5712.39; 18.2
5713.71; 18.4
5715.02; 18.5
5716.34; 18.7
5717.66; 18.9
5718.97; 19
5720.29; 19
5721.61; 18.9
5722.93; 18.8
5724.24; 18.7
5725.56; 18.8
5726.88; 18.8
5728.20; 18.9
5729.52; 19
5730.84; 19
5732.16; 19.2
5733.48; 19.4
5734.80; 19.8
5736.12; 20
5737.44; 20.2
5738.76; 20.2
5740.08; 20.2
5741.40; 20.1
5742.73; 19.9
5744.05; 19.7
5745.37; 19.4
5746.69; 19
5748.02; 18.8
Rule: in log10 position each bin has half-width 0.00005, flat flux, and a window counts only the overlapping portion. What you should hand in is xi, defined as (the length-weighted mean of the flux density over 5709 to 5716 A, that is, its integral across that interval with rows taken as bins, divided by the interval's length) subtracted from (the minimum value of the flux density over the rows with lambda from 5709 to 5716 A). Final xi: -0.32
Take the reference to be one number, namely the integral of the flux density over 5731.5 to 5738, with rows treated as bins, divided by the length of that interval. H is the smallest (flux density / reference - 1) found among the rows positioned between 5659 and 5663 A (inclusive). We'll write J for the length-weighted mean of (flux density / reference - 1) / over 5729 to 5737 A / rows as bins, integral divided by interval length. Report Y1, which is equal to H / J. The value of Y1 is 4.6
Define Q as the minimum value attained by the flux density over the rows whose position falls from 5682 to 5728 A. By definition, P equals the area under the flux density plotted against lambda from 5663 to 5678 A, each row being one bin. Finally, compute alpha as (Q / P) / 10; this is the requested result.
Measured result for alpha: 0.006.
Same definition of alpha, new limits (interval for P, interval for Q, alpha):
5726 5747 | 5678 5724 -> 0.004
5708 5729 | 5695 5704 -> 0.004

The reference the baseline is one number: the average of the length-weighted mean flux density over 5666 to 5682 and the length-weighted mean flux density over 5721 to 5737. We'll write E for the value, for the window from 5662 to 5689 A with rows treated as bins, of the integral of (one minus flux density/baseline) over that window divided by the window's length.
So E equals 0.027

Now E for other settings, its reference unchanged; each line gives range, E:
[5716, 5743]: -0.032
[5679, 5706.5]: 0.050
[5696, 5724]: 0.033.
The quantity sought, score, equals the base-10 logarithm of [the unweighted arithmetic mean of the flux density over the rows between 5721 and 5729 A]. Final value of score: 1.27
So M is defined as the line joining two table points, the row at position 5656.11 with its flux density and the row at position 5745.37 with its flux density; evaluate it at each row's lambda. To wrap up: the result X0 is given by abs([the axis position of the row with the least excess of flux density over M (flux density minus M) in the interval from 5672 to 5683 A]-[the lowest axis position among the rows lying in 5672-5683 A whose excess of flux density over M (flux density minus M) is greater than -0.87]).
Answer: 7.8 A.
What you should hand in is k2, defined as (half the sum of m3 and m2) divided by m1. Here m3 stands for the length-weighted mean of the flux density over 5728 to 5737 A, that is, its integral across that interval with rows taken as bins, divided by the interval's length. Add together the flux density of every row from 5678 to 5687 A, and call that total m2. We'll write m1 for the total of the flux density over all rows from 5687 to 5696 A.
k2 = 0.579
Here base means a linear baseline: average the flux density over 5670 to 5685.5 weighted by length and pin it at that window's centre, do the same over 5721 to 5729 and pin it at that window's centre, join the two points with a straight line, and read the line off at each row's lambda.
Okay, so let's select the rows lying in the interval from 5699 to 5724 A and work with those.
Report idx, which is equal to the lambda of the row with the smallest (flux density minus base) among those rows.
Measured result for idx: 5704.51 A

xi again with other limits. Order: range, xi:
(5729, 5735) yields -0.25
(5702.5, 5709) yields -0.11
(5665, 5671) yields -0.04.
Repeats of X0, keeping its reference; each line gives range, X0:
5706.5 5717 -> 5.3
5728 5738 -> 0.0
